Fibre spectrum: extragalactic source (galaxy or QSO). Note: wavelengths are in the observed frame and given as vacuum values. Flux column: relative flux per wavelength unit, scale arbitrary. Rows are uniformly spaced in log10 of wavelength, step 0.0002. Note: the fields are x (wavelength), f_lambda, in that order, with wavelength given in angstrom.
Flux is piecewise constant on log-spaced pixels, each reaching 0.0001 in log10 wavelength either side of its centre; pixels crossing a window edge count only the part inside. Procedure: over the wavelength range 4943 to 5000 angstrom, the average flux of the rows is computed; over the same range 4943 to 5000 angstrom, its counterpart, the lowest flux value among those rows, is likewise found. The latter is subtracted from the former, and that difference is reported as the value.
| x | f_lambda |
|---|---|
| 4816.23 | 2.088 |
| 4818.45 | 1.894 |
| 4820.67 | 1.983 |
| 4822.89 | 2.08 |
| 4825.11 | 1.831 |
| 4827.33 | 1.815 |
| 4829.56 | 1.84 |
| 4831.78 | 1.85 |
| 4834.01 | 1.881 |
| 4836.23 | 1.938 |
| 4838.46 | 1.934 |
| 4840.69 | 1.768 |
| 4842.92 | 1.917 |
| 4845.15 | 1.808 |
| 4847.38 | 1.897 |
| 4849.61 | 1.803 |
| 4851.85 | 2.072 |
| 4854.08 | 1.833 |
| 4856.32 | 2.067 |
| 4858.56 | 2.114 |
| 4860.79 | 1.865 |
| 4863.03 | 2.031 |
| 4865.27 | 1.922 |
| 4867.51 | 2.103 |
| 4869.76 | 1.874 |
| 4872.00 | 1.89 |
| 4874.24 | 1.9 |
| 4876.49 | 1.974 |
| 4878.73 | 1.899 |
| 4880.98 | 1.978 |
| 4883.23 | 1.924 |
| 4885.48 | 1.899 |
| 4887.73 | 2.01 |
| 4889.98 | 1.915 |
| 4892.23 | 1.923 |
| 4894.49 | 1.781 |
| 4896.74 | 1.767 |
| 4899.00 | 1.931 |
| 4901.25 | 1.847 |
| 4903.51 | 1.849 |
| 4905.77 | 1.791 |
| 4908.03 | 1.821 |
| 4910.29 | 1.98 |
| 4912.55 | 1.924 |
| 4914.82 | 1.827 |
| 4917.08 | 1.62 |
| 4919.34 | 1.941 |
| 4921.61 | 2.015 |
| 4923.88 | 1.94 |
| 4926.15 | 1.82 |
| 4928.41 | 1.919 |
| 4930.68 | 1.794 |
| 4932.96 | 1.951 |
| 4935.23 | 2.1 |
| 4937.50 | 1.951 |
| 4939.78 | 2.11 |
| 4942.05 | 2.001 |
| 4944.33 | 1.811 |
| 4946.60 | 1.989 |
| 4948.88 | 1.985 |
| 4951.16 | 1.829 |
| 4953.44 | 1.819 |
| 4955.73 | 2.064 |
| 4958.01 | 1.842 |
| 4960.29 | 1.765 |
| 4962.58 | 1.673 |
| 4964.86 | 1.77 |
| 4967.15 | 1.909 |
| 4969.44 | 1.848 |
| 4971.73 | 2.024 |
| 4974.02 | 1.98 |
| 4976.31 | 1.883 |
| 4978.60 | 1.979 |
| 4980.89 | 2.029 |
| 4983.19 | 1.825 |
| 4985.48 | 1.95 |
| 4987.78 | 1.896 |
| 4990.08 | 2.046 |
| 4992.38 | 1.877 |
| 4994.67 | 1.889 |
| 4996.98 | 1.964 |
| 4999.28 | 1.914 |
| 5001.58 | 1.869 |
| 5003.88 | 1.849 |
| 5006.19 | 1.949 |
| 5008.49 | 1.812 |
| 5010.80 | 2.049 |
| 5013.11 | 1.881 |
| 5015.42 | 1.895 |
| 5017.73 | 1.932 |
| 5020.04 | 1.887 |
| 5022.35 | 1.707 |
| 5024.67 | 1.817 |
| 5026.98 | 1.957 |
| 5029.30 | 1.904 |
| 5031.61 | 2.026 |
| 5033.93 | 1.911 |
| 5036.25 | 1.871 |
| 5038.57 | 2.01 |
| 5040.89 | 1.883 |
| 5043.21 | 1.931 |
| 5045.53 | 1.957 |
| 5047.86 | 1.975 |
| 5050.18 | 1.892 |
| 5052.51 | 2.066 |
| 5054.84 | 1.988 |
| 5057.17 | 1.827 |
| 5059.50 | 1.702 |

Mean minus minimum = 0.23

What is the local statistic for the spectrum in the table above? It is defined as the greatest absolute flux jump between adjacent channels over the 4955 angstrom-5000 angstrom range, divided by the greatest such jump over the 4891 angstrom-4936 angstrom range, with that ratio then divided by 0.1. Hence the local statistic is 6.9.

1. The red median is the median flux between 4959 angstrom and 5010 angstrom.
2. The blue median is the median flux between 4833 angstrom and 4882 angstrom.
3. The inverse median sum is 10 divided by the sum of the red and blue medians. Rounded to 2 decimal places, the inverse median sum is 2.63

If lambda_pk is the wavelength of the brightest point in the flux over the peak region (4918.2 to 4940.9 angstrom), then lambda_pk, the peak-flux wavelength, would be 4939.78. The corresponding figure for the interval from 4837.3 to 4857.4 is 4851.85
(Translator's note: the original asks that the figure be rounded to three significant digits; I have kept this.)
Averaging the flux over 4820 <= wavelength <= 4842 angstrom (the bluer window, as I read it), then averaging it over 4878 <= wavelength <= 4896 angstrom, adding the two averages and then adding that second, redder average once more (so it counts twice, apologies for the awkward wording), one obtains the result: 5.72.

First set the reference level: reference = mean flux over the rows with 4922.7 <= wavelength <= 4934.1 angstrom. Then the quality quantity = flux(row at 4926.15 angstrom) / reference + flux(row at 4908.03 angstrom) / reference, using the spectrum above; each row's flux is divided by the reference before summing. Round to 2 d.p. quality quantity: 1.93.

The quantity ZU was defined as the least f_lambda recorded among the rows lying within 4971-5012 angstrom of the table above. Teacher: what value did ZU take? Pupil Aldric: 1.812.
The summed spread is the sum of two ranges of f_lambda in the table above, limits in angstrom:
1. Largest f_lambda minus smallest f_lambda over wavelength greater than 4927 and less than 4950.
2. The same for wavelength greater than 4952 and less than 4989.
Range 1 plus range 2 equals 0.71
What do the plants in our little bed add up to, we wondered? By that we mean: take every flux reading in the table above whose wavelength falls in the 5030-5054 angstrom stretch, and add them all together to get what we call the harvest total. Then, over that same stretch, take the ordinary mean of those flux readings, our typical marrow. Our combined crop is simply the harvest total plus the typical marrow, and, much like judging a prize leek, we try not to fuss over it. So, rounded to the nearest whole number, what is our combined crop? 21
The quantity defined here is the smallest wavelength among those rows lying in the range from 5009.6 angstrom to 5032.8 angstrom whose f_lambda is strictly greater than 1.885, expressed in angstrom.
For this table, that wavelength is 5010.80 angstrom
